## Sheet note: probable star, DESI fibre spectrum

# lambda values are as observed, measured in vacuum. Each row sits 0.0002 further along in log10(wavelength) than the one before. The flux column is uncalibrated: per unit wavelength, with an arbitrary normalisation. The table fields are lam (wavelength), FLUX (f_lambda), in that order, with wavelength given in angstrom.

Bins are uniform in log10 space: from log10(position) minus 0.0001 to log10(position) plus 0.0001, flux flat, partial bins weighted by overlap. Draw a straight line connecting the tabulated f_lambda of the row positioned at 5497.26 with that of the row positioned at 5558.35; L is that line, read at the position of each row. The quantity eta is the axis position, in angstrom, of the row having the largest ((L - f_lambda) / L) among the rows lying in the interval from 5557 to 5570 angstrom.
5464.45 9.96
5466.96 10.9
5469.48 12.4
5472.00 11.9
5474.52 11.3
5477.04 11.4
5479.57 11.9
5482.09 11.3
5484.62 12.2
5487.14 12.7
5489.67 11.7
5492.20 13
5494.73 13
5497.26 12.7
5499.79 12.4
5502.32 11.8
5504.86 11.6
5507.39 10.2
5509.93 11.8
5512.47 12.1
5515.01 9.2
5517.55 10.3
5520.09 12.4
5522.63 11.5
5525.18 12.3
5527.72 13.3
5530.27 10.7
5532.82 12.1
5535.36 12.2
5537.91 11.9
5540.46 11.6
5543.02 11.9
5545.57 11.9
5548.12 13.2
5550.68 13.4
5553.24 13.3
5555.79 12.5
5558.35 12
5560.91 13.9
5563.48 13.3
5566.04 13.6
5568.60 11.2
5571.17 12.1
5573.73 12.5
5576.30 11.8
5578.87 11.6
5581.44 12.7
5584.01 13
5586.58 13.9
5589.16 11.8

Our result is 5568.60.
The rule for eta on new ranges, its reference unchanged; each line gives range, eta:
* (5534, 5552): 5540.46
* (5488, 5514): 5507.39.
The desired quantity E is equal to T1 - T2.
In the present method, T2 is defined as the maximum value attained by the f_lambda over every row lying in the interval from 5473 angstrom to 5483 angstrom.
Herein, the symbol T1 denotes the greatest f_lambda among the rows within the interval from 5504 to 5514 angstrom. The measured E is 0.2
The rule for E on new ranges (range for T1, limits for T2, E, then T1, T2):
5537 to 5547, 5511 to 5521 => -0.5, 11.9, 12.4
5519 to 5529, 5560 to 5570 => -0.6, 13.3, 13.9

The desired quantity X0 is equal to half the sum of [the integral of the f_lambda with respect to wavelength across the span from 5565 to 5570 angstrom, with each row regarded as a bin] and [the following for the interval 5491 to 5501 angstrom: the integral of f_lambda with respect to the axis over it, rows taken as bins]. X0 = 95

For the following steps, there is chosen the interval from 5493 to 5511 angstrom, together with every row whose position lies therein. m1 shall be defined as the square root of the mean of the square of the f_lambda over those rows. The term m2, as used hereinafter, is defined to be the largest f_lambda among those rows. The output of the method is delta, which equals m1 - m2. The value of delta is -1.04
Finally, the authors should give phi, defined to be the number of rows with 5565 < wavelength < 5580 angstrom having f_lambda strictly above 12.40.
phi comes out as 2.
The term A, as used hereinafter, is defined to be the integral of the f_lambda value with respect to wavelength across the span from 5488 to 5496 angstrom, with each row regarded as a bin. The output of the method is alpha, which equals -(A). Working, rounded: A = 101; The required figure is -101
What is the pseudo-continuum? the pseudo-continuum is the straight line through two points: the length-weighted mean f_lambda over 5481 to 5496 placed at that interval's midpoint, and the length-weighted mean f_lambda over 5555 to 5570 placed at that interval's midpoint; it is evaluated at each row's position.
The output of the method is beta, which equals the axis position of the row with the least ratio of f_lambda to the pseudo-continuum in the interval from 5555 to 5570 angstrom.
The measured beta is 5568.60 angstrom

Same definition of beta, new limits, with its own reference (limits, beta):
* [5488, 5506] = 5504.86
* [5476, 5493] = 5482.09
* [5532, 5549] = 5540.46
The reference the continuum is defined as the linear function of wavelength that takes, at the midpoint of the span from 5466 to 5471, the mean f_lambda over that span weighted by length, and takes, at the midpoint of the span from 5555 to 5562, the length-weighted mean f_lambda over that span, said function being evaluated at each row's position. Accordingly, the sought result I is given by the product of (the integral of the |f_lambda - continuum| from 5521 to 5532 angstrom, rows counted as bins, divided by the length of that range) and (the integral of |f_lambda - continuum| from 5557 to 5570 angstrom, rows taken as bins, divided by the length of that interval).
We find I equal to 0.80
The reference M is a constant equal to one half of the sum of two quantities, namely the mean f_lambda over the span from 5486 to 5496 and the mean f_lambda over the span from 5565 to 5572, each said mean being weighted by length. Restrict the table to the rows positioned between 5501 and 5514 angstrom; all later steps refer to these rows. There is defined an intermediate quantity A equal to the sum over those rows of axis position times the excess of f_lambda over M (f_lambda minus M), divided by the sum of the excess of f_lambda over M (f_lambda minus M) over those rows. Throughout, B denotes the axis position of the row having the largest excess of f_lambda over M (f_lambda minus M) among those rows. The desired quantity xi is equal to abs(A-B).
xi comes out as 5.5 angstrom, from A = 5507.0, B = 5512.47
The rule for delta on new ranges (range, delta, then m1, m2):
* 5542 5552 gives -0.78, 12.6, 13.4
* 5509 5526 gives -0.98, 11.4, 12.4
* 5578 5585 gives -0.55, 12.4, 13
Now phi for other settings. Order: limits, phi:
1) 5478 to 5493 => 2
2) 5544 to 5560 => 4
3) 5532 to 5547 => 0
